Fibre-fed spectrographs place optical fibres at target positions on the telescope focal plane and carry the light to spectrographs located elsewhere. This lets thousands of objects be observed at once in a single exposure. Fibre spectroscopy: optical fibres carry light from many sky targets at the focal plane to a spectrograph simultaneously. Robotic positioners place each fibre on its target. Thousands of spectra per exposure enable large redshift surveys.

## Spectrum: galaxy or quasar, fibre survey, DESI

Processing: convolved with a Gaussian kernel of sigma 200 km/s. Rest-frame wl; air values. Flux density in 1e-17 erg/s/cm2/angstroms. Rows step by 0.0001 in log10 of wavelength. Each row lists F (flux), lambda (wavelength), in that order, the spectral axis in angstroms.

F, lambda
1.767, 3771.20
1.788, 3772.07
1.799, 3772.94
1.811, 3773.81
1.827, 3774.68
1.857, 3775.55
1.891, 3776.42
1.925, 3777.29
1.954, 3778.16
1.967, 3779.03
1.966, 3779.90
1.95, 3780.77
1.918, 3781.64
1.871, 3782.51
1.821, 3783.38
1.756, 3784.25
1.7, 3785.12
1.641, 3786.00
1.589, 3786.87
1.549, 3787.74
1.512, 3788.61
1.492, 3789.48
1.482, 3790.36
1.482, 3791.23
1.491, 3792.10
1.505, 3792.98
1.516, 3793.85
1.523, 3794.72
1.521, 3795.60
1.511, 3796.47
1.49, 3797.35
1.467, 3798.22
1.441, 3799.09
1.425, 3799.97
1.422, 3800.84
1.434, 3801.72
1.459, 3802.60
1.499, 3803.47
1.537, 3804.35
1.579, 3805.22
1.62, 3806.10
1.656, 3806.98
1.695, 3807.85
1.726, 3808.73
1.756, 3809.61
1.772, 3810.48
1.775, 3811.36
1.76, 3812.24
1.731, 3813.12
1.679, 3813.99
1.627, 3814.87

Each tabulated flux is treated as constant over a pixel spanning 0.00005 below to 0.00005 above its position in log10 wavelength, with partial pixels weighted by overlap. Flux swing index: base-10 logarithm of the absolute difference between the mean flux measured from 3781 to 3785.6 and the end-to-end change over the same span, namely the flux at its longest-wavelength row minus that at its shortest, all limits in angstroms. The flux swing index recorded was 0.31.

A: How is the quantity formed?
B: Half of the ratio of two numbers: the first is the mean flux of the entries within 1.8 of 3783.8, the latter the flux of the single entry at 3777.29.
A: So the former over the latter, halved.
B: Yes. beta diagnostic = 0.46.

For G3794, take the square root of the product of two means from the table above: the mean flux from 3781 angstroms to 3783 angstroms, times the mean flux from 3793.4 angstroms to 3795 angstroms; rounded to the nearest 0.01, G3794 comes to 1.70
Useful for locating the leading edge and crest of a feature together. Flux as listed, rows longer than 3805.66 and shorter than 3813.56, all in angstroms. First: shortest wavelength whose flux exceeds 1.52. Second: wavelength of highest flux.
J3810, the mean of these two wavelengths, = 3808.7 angstroms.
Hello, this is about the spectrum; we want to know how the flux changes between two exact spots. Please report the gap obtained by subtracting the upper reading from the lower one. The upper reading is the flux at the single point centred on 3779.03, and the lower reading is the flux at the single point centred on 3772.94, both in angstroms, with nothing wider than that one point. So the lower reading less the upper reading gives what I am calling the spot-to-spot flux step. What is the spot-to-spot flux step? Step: -0.17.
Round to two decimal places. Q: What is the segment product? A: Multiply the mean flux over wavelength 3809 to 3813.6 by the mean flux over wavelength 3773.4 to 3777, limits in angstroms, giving 3.25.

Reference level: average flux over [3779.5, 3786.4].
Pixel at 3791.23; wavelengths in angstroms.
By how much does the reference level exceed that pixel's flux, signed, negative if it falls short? 0.35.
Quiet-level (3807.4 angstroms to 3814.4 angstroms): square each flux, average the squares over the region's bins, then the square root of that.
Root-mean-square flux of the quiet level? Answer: 1.74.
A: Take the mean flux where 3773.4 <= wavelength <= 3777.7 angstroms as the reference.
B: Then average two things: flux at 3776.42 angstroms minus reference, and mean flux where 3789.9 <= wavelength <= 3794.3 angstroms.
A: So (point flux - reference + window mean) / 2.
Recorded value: 0.76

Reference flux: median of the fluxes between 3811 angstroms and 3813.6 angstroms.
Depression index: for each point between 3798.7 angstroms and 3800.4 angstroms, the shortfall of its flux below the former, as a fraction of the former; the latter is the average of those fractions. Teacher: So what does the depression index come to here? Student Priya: 0.19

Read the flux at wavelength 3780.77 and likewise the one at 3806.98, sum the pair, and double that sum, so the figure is 7.2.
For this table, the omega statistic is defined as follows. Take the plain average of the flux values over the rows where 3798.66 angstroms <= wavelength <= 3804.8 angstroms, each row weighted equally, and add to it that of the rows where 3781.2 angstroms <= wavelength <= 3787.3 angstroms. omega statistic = 3.2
